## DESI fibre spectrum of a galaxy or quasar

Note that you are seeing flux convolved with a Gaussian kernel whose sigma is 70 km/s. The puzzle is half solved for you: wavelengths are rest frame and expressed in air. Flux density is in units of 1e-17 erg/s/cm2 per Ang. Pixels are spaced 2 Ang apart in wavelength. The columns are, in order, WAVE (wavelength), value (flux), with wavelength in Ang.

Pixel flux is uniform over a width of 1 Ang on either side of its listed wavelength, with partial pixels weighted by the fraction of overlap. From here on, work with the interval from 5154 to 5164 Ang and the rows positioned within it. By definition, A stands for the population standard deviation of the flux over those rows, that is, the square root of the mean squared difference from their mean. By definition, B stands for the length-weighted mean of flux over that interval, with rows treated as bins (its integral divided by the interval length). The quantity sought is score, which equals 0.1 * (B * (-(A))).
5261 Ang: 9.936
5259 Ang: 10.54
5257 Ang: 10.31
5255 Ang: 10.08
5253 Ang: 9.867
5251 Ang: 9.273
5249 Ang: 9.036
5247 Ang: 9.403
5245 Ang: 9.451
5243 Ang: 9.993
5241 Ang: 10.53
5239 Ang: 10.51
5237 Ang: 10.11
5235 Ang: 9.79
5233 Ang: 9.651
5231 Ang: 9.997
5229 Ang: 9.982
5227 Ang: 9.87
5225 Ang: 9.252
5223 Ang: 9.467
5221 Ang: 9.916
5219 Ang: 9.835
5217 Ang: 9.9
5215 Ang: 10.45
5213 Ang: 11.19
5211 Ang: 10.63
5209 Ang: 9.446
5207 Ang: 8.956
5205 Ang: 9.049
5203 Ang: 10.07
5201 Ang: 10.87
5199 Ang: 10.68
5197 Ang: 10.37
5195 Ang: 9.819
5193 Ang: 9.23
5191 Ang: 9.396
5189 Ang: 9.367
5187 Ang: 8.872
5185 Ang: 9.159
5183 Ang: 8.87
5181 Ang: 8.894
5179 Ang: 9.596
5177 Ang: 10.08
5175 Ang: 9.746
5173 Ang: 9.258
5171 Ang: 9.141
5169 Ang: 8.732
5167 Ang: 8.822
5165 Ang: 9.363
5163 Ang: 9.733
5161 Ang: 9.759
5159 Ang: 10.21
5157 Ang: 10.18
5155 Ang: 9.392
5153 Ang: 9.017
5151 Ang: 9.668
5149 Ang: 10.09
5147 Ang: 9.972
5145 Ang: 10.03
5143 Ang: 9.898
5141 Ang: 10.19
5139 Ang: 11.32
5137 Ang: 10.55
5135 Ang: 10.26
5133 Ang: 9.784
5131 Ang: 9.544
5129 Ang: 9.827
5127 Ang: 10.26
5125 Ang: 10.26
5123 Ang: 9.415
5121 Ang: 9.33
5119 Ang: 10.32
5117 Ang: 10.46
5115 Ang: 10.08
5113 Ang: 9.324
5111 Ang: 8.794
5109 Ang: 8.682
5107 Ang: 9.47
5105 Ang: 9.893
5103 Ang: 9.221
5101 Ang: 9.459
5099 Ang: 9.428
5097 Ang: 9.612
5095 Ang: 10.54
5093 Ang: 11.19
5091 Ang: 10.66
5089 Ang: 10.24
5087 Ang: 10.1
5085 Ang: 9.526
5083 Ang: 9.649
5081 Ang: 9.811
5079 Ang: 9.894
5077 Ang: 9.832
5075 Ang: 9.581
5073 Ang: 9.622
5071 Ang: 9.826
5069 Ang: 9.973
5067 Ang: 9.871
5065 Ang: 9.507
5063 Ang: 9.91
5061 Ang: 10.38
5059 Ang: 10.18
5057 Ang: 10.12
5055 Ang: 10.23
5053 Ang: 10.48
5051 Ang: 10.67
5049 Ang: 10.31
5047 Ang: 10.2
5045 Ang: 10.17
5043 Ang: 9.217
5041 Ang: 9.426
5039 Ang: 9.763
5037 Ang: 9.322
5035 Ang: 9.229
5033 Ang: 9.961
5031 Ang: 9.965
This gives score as -0.302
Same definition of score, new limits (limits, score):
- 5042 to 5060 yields -0.384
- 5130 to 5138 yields -0.395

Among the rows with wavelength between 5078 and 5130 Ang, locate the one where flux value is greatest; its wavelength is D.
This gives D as 5093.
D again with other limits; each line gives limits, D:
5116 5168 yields 5139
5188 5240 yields 5213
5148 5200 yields 5199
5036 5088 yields 5051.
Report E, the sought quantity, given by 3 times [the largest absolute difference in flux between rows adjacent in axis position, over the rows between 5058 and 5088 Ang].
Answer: 1.7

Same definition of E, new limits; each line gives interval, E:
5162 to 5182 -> 2.1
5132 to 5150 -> 3.4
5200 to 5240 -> 3.6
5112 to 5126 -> 3.0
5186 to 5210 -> 3.1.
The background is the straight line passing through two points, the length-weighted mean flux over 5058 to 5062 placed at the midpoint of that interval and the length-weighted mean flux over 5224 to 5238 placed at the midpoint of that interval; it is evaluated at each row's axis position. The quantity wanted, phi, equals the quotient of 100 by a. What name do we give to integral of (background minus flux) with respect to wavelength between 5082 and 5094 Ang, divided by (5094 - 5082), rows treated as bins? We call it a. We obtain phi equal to -4019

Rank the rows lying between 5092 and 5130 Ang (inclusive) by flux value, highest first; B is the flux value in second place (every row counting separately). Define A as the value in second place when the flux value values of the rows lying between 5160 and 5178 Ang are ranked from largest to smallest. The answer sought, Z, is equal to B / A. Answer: 1.08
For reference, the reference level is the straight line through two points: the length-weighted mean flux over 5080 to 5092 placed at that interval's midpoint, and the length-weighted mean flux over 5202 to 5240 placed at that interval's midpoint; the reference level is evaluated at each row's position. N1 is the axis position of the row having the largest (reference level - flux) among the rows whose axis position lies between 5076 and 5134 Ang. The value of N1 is 5109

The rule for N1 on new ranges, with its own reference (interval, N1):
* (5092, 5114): 5109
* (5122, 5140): 5123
